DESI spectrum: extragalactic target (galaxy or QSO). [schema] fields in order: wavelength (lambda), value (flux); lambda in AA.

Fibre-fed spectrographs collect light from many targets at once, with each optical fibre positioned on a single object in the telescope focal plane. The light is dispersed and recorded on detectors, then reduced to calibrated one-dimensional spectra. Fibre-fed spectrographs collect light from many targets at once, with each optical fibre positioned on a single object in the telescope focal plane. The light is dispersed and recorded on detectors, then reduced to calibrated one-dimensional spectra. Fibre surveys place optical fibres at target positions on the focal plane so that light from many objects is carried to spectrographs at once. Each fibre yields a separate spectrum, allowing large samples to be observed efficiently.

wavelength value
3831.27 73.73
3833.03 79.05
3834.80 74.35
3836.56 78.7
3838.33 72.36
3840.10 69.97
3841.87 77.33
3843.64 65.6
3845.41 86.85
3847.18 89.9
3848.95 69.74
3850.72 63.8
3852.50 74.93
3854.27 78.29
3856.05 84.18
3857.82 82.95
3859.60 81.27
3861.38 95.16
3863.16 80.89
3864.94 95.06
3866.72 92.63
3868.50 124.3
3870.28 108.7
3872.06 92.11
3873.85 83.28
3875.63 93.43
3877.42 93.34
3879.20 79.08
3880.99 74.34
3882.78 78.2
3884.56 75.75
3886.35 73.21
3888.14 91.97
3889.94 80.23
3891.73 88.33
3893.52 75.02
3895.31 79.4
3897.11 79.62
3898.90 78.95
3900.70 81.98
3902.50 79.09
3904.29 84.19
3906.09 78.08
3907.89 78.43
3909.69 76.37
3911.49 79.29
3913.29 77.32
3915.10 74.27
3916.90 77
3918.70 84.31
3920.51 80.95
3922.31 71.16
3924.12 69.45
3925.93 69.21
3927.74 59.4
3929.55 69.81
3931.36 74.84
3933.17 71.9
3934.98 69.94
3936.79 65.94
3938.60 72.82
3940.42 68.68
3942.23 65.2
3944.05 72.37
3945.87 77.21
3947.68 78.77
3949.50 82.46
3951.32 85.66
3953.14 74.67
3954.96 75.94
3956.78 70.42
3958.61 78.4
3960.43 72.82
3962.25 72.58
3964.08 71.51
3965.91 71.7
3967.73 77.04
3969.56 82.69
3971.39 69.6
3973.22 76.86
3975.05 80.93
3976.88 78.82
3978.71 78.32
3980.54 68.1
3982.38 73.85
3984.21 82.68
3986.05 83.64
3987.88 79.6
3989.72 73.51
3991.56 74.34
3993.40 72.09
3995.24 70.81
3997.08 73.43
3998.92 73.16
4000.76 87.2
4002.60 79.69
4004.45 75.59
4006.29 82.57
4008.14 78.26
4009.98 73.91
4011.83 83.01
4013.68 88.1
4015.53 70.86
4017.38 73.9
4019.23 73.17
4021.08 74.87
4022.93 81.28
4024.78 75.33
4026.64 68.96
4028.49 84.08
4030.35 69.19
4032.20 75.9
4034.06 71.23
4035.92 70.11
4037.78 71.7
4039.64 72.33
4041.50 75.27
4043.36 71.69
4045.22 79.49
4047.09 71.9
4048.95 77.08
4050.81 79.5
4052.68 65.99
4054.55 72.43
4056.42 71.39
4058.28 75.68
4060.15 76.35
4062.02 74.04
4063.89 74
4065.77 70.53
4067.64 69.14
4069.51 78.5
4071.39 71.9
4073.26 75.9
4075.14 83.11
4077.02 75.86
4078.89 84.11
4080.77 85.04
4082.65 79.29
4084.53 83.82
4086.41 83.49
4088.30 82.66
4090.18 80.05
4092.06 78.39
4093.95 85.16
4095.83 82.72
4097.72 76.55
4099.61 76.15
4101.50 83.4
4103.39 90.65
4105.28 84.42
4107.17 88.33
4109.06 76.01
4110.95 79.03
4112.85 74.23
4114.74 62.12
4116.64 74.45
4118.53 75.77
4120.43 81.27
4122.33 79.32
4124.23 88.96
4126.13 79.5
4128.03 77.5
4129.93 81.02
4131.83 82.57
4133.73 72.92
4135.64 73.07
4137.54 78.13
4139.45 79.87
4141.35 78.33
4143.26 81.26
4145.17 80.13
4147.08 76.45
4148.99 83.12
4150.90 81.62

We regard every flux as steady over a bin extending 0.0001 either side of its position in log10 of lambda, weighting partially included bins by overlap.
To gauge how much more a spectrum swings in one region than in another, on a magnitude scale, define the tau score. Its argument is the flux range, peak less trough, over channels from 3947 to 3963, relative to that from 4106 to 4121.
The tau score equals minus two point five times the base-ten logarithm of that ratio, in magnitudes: 0.6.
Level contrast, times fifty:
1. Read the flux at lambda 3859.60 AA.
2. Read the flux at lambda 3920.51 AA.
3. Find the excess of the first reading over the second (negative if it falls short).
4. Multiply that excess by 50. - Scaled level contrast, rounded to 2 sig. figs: 16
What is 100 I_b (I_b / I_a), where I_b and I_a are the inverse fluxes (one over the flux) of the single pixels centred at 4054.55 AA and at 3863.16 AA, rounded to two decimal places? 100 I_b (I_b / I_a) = 1.54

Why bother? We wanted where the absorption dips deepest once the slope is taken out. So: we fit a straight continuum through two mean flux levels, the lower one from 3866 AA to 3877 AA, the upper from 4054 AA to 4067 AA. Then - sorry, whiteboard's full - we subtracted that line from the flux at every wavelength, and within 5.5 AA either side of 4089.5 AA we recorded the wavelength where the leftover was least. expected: 4092.06 AA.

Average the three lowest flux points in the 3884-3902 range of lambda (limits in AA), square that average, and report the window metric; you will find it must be 5574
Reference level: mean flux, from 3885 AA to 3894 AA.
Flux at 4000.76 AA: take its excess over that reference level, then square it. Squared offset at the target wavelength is 30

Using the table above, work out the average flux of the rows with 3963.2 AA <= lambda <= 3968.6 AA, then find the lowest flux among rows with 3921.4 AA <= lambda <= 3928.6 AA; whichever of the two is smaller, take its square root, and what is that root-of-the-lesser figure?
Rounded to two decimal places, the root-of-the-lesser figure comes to 7.71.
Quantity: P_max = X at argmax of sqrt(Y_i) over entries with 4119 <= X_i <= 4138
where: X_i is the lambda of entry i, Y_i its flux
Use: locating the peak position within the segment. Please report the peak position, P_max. 4124.23 AA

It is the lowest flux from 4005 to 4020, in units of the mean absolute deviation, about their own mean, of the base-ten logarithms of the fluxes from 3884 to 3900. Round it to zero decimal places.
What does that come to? 3077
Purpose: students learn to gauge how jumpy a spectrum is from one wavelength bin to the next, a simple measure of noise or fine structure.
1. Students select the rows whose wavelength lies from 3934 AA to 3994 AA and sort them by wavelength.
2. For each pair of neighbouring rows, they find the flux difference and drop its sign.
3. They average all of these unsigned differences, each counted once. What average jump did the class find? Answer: 4.6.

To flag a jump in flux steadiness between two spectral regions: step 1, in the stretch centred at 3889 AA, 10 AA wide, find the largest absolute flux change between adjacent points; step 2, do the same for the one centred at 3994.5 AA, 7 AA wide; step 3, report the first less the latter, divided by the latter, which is 6.2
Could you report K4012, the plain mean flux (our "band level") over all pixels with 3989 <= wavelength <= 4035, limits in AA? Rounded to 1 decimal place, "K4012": 76.2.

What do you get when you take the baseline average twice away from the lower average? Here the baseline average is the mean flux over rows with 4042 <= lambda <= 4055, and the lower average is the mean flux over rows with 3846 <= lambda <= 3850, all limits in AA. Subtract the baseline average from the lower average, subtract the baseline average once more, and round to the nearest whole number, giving -68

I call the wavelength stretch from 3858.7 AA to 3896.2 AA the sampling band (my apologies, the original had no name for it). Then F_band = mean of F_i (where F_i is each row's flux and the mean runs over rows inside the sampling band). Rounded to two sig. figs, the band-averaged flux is 87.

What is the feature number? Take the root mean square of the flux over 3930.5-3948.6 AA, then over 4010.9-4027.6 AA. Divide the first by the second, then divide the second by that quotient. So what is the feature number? 82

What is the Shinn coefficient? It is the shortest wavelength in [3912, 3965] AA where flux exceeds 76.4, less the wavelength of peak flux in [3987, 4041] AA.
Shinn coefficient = -100.4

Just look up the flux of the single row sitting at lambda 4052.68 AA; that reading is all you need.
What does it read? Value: 65.99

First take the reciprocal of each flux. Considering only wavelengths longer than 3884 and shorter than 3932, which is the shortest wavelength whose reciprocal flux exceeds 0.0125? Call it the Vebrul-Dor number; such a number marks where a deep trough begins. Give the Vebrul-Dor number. 3884.56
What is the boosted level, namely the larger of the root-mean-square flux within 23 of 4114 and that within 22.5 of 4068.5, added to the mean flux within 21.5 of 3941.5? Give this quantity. 152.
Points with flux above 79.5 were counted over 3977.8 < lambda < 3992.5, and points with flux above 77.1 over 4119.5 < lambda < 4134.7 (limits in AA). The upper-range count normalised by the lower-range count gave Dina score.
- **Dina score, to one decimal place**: 2.3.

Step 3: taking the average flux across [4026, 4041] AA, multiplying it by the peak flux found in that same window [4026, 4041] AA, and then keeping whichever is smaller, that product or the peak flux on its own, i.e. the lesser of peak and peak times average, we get 84.1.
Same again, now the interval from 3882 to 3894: 92.0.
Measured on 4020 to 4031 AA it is 84.1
